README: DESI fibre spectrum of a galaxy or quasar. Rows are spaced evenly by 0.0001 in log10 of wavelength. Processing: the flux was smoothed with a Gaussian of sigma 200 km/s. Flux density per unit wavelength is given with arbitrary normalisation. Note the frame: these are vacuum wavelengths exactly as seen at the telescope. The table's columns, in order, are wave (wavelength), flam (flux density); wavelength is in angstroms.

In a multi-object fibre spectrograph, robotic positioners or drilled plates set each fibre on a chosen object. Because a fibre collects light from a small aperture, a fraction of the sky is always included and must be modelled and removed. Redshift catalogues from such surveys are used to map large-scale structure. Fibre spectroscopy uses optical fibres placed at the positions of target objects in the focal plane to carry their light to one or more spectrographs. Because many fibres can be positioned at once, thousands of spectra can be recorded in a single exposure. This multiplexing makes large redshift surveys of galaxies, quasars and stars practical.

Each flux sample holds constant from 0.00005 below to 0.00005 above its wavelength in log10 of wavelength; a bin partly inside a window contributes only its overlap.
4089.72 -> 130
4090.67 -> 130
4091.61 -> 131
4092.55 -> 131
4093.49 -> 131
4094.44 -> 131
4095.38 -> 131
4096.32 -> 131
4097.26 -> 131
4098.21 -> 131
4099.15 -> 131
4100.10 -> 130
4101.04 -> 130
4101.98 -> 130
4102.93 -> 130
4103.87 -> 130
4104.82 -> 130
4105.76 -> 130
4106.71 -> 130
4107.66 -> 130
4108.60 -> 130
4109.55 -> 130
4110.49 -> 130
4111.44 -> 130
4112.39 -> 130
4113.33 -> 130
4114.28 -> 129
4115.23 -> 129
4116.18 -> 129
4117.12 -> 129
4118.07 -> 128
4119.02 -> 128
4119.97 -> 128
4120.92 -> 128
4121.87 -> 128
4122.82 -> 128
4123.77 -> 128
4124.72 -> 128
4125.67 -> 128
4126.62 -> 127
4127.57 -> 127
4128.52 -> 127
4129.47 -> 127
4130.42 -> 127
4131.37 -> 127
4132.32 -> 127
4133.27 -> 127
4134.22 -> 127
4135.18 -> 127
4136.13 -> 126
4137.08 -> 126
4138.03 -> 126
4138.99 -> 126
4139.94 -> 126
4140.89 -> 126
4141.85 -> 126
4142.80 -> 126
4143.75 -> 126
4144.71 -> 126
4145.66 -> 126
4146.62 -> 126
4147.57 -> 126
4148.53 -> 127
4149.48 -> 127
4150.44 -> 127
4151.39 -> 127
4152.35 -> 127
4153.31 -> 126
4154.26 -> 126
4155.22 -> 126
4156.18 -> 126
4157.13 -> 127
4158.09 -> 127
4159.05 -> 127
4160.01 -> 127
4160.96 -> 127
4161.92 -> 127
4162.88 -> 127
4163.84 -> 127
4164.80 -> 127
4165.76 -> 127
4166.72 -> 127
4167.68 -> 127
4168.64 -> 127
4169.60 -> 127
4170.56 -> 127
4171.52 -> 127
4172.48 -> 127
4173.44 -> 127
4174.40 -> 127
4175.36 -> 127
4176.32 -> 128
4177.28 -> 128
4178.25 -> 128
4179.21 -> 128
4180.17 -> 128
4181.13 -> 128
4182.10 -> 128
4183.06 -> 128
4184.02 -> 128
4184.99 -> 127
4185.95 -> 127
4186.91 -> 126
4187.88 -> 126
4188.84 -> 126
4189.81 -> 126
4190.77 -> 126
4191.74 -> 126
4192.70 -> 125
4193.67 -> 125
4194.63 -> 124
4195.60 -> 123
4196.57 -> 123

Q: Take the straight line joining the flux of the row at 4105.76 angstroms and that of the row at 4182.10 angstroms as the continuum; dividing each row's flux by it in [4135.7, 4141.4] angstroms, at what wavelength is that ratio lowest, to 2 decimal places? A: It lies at 4136.13 angstroms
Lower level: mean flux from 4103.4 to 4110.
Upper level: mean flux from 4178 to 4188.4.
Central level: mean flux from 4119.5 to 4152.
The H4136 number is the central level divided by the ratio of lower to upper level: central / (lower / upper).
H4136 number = 124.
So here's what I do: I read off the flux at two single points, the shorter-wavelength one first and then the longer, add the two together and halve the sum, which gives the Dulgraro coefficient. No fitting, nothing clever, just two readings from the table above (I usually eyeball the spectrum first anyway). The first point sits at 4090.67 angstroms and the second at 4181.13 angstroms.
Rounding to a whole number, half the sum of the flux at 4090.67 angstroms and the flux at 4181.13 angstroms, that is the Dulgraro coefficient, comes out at 129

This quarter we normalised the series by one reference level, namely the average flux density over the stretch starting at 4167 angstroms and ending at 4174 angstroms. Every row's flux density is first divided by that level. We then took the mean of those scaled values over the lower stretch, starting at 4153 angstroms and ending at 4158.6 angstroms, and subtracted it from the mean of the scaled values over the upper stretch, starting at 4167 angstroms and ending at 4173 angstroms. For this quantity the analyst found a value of 0.005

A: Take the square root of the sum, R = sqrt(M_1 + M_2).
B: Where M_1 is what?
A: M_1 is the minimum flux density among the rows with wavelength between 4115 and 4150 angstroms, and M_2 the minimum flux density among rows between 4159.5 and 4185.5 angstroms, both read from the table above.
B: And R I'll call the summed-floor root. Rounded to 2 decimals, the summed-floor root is 15.91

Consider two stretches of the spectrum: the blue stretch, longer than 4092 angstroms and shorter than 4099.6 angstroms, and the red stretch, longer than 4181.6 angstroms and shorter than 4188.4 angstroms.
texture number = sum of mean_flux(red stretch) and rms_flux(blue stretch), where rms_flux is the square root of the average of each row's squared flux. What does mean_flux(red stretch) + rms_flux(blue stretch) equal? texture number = 258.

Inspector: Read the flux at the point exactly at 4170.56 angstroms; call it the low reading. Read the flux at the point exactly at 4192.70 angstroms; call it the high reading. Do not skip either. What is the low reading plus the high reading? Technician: 252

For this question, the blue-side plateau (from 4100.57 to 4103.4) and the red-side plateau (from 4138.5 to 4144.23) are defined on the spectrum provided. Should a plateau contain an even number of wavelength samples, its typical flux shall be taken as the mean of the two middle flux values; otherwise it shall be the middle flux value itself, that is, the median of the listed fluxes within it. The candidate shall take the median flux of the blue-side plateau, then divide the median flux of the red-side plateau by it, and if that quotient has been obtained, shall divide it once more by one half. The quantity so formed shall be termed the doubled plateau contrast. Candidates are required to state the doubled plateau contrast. 1.94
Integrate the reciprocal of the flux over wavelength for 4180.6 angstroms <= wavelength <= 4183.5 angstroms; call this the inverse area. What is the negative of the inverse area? -0.0226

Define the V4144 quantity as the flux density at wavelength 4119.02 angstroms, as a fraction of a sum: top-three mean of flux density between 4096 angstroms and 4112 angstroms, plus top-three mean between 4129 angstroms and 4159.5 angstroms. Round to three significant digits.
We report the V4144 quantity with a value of 0.496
